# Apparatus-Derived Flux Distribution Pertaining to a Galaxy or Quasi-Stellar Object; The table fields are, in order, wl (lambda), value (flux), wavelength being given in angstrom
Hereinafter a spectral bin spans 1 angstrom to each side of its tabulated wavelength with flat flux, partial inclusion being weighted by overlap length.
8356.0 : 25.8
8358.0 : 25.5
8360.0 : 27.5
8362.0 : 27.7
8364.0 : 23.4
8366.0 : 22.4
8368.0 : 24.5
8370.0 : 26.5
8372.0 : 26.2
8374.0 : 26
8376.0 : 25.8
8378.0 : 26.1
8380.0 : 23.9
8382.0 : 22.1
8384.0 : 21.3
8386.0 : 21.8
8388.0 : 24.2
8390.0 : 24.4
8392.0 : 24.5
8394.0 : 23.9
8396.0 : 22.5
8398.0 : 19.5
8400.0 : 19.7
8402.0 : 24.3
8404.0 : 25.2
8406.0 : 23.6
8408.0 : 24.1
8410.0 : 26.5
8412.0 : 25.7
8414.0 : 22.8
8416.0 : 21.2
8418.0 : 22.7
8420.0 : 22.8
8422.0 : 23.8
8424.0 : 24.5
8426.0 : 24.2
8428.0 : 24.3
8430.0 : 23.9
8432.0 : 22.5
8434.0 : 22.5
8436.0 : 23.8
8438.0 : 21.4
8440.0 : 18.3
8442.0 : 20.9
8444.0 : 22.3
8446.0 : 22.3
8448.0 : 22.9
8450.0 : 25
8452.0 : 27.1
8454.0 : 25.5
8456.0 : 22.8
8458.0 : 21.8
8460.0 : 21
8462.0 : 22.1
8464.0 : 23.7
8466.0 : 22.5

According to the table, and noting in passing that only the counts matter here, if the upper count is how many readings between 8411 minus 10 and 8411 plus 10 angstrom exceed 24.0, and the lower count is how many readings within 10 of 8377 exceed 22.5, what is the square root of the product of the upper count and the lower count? 5.92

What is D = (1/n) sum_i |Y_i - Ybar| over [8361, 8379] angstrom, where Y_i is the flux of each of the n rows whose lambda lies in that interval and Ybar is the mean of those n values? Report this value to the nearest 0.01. 1.31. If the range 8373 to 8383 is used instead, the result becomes 1.42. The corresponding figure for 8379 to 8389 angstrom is 1.11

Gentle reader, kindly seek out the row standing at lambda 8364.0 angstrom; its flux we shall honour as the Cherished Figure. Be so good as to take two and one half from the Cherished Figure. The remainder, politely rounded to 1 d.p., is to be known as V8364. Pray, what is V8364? 20.9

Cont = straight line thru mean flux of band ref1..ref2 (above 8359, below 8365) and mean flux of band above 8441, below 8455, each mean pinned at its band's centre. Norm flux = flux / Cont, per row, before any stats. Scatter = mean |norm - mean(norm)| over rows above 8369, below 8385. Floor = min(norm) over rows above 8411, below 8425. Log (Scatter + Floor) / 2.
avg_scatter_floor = 0.46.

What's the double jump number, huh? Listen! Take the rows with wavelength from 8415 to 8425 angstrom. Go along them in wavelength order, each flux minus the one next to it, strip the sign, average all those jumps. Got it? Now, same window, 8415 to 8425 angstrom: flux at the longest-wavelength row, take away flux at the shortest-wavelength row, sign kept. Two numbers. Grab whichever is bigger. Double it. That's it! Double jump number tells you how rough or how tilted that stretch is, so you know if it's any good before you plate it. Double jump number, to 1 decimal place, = 6.6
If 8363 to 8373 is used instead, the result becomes 5.6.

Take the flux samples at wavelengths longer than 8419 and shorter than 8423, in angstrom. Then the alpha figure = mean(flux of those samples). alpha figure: 23.3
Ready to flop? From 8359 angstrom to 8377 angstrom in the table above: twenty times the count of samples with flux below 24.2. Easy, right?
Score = 40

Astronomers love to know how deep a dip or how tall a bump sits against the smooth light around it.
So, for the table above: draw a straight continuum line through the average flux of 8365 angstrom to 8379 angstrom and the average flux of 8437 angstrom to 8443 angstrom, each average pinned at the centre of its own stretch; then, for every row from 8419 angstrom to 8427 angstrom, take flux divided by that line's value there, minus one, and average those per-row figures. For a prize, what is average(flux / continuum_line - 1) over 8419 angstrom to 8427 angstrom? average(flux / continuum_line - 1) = 0.11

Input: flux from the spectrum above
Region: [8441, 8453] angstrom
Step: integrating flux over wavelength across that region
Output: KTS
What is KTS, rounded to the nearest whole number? 281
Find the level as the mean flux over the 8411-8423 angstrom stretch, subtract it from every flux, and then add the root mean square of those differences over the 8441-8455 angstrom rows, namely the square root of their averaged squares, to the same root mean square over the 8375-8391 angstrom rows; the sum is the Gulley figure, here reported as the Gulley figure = 3.9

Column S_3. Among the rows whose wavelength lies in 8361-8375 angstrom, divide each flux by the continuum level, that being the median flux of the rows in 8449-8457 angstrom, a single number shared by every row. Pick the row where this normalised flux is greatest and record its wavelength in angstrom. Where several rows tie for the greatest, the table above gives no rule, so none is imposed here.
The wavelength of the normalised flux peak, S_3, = 8362.0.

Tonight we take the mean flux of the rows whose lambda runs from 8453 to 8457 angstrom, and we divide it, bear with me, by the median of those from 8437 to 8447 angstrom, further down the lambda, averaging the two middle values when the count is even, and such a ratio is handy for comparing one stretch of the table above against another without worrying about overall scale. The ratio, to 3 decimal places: 1.129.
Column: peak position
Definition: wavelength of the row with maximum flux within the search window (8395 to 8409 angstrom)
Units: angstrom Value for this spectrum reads 8404.0 angstrom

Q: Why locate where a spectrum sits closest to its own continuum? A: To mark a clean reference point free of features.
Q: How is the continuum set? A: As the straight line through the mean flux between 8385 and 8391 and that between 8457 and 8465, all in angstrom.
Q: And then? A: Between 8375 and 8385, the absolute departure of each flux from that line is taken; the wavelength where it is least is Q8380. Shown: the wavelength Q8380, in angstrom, 8380.0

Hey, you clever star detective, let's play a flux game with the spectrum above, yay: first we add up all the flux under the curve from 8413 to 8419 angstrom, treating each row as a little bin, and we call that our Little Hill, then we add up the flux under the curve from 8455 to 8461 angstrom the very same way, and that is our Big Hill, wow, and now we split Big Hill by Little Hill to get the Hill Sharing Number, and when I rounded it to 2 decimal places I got 0.98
